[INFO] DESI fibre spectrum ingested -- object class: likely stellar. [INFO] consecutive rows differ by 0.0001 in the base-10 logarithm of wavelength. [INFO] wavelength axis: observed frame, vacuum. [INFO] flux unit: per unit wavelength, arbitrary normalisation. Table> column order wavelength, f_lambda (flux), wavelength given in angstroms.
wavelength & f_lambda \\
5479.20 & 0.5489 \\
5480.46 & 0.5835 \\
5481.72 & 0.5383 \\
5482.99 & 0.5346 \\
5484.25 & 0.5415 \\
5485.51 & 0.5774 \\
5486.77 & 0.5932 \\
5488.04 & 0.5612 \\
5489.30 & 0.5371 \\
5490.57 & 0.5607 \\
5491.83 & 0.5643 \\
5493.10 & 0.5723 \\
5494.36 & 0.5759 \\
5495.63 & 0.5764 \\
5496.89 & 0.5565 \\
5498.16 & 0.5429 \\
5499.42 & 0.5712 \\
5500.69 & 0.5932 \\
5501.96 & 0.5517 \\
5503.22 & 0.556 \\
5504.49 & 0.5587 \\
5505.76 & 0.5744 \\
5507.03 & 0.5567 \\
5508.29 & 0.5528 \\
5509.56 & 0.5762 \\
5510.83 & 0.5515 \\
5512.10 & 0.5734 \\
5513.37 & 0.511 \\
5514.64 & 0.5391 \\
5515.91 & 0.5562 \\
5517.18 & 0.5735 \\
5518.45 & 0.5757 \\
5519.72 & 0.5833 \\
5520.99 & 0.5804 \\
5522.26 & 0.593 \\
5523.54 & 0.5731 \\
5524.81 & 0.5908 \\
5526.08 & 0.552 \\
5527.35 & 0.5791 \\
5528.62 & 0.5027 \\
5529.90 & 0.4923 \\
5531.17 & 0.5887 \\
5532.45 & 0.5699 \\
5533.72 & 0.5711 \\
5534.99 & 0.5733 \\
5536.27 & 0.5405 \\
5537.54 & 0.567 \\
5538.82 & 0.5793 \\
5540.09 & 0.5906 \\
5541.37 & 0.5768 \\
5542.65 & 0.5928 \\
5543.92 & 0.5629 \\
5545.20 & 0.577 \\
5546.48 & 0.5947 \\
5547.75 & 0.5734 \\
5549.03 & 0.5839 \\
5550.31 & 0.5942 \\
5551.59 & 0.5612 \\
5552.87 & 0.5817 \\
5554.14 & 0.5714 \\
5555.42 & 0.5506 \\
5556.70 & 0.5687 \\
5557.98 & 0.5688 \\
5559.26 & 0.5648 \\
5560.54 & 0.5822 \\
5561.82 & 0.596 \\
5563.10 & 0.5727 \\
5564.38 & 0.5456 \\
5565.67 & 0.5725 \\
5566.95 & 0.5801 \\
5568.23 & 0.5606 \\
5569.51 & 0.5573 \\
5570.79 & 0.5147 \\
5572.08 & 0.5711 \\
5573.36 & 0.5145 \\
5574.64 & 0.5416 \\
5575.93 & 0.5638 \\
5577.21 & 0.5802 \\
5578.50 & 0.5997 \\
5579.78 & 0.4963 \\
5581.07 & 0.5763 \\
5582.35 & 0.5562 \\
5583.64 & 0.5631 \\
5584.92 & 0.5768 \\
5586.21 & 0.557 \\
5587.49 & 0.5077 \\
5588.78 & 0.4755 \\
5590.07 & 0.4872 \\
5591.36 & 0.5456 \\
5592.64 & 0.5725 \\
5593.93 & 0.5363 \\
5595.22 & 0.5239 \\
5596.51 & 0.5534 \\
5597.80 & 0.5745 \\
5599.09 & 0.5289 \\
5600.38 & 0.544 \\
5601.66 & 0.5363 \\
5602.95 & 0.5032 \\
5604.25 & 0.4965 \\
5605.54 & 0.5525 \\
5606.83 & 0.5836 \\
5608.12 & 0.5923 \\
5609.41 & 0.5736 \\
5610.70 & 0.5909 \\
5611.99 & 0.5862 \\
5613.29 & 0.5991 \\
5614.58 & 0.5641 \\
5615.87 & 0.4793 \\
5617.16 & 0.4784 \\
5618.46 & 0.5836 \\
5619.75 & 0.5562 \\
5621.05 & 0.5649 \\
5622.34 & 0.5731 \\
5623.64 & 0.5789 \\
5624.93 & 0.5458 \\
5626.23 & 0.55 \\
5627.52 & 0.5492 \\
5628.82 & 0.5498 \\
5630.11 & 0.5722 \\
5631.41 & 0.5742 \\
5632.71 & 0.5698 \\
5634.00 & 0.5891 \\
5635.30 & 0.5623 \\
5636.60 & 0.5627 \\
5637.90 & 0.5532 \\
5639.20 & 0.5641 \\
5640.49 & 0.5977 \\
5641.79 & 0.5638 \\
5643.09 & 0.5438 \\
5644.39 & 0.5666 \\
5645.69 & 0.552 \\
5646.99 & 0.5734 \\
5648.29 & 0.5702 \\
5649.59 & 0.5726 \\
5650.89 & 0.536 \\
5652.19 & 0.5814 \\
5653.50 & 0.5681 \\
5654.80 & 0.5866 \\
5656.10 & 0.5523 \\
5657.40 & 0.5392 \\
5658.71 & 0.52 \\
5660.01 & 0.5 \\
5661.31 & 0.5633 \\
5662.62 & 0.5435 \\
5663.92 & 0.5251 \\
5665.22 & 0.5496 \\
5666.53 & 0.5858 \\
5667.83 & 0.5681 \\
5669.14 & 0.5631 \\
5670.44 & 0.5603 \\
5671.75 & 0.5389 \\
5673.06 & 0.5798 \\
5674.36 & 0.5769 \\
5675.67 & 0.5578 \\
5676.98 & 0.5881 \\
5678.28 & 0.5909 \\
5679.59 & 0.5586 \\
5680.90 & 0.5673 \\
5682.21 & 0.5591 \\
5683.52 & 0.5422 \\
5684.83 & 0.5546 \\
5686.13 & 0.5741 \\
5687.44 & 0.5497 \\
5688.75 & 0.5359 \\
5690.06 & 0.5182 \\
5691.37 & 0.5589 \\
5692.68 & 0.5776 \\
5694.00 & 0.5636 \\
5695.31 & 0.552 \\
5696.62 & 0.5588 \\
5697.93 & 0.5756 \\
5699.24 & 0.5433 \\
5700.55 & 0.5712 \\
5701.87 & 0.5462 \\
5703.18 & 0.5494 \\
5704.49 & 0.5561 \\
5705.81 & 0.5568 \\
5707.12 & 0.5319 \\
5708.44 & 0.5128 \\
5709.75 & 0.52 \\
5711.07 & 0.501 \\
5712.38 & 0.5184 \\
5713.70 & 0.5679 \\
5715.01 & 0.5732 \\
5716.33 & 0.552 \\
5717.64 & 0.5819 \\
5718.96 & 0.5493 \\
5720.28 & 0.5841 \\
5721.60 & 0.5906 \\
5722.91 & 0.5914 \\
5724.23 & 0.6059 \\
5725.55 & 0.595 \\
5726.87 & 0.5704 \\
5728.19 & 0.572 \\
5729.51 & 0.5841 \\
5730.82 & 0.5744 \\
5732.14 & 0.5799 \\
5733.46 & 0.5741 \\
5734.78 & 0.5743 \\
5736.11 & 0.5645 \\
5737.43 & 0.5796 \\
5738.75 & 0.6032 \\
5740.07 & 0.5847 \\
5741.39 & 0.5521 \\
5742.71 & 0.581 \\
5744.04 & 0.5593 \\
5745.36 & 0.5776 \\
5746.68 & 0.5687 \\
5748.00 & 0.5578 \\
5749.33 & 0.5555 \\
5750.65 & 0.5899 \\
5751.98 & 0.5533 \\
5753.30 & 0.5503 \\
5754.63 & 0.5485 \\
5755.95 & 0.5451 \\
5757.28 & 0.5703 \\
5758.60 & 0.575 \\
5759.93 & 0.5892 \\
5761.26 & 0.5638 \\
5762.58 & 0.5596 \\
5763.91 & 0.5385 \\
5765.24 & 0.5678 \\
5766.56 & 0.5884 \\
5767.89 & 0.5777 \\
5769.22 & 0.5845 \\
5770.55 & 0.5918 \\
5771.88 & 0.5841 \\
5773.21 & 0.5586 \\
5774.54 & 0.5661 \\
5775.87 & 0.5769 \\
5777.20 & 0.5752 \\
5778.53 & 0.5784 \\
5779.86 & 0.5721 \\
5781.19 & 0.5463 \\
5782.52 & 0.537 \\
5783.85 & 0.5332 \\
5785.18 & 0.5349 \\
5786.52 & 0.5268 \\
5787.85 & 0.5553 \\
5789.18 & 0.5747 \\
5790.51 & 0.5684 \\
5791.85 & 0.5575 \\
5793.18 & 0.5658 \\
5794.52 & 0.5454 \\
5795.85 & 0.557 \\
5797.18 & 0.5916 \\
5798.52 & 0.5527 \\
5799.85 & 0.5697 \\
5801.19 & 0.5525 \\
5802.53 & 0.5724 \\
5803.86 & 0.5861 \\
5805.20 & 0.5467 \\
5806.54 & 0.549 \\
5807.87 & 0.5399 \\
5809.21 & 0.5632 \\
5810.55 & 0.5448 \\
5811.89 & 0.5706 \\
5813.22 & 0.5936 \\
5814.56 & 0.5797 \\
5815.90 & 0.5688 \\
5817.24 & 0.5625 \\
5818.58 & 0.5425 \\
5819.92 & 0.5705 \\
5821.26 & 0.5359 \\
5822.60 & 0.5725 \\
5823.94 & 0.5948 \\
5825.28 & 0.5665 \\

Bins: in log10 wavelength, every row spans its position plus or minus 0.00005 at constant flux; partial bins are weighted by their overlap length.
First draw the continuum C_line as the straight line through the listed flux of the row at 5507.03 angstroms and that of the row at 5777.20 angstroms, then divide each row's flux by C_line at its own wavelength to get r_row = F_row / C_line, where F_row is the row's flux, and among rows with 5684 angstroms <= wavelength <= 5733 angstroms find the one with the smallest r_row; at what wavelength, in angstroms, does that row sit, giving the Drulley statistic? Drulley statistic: 5711.07 angstroms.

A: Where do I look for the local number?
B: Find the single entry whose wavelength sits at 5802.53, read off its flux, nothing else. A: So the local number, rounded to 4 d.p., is 0.5724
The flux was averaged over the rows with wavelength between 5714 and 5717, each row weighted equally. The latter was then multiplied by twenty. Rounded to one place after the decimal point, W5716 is 11.3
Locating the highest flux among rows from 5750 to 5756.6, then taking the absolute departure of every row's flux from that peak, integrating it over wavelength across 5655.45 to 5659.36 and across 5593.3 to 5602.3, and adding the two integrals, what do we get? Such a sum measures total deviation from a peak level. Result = 0.63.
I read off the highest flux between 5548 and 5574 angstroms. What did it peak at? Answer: 0.596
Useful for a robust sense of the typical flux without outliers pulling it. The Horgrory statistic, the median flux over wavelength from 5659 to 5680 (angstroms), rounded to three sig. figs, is 0.562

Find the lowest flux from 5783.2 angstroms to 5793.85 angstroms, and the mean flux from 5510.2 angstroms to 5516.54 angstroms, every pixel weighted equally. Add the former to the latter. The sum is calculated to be 1.07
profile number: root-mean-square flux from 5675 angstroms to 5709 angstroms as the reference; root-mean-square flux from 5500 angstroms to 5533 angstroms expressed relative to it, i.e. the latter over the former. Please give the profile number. 1.01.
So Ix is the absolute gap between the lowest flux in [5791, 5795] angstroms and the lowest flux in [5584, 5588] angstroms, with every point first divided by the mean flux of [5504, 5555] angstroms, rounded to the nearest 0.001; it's 0.066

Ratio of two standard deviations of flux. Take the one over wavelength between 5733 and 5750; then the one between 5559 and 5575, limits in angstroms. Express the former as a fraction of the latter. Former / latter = 0.57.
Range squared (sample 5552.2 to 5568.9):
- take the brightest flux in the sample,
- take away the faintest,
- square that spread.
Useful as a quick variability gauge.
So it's 0.0025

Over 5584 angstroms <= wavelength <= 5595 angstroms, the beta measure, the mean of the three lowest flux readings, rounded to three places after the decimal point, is 0.490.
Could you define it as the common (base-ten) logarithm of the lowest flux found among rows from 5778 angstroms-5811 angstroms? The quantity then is -0.278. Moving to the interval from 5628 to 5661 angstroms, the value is -0.301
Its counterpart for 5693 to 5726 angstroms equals -0.300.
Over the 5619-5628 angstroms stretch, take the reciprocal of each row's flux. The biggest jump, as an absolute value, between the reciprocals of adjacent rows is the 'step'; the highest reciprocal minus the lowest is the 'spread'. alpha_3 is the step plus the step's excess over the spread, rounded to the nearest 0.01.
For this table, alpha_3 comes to 0.10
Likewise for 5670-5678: 0.11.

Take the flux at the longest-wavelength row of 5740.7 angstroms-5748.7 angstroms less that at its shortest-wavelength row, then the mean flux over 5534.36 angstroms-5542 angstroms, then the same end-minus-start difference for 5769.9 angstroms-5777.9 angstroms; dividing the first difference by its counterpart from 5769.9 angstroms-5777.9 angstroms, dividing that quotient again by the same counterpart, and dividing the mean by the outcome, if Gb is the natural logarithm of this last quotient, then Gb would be -3.6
